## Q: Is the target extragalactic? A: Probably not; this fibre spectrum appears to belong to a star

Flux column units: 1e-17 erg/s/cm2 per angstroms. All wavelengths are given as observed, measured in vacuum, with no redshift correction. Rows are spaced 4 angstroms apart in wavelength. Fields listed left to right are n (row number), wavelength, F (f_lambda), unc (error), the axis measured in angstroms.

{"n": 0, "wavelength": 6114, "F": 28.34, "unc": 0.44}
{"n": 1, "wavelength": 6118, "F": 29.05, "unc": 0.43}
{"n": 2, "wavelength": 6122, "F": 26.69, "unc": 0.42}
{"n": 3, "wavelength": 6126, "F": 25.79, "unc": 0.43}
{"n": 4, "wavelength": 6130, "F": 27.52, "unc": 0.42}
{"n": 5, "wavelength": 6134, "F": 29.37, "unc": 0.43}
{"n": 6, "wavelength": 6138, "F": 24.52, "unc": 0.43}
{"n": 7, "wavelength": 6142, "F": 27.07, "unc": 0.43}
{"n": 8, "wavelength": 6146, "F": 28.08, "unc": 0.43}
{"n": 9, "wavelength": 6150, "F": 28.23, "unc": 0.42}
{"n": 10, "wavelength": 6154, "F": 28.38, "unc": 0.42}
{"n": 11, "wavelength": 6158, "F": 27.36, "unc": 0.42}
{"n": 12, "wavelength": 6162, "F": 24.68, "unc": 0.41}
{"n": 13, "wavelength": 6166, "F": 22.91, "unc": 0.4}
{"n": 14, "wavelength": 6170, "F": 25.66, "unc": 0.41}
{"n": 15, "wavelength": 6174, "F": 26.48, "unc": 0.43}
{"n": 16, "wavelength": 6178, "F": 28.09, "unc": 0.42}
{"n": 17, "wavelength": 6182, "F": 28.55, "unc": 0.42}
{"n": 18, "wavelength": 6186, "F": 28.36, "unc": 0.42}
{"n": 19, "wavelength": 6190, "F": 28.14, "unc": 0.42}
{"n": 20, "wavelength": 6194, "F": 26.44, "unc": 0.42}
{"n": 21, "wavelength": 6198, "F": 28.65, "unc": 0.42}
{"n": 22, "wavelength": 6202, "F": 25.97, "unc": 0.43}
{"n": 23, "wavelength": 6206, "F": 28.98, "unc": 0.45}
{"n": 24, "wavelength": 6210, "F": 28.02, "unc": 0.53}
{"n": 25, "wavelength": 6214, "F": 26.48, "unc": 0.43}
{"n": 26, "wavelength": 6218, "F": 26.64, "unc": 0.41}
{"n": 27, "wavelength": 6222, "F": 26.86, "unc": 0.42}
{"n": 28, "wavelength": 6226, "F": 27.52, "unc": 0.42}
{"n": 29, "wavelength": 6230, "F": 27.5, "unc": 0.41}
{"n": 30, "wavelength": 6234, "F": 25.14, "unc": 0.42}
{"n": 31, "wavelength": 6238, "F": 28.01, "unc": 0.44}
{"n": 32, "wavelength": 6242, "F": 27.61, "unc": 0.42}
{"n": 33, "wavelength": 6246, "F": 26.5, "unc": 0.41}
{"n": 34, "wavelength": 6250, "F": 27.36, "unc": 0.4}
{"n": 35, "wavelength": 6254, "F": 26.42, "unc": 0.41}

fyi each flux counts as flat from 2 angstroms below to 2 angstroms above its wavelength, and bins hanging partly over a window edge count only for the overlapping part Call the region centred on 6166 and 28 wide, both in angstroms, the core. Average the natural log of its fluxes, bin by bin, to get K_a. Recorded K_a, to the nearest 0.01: 3.26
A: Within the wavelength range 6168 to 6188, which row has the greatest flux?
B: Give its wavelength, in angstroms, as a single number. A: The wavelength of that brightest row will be 6182 angstroms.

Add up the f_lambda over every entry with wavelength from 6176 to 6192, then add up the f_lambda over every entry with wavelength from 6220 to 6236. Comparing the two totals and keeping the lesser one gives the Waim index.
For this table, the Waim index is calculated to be 107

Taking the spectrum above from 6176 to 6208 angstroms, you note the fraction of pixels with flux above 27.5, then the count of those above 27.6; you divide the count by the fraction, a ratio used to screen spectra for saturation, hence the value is 8.0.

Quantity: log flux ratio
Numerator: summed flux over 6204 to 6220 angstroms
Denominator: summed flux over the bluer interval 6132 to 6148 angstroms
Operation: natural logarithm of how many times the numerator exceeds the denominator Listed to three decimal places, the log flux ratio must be 0.010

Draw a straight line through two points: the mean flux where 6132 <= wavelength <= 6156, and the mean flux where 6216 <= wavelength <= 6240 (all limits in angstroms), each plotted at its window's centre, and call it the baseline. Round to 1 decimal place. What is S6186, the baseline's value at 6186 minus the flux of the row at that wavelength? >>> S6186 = -1.1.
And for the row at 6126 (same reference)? 2.0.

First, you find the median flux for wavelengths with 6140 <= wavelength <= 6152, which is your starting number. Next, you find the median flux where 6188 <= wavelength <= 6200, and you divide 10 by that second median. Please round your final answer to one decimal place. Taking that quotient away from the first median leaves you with 27.7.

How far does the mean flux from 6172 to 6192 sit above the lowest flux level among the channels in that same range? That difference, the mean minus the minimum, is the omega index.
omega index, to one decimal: 1.4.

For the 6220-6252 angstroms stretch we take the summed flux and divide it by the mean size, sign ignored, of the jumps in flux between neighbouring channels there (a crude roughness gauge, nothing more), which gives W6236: 183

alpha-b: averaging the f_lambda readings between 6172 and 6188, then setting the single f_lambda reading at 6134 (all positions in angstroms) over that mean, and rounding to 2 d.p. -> 1.05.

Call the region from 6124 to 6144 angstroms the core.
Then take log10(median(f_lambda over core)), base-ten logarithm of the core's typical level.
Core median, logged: 1.43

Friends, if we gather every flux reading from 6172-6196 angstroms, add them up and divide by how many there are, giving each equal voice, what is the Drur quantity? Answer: 27.7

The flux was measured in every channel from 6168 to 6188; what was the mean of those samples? 27.4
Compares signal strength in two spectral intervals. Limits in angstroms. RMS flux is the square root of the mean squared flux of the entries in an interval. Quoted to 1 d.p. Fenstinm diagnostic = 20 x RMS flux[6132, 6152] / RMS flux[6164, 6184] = 20.8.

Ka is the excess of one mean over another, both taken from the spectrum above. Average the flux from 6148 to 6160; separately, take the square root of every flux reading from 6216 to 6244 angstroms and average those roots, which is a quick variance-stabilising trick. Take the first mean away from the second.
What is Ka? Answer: -22.8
